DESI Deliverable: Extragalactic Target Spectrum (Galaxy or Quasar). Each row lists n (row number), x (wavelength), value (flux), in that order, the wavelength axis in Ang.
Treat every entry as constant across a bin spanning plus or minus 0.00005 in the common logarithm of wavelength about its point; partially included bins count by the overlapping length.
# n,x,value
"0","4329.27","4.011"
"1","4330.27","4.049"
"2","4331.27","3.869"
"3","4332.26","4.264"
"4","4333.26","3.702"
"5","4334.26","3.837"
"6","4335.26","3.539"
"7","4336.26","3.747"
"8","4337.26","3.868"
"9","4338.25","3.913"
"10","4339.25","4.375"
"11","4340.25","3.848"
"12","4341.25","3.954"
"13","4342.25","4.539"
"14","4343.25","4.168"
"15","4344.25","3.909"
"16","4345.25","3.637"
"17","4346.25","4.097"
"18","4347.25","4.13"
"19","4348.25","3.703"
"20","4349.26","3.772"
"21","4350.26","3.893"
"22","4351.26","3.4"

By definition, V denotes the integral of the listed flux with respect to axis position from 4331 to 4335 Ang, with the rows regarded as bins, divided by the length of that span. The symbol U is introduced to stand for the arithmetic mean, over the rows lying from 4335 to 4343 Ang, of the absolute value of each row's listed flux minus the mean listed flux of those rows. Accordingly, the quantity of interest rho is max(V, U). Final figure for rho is 3.899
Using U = 0.24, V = 3.90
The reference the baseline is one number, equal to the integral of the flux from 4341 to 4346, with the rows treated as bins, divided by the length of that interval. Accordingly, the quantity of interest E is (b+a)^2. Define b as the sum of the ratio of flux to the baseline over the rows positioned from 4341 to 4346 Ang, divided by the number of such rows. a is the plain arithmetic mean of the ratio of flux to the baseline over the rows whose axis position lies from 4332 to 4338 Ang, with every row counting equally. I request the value 3.78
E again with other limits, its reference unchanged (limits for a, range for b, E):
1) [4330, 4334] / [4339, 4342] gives 3.93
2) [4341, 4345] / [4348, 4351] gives 3.84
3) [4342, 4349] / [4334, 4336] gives 3.63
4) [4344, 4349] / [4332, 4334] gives 3.79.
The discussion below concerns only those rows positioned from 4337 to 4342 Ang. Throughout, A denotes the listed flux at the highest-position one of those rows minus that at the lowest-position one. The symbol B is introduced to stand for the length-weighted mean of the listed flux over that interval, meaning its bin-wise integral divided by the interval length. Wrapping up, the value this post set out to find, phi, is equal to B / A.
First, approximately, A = 0.09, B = 4.03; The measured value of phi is 47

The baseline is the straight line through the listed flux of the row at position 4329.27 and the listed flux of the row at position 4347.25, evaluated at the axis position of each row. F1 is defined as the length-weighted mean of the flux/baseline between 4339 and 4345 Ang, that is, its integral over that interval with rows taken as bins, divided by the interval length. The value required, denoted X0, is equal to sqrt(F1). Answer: 1.00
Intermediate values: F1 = 1.00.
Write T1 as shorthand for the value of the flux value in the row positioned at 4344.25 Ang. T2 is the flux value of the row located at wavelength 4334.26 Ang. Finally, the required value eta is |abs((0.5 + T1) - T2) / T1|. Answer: 0.15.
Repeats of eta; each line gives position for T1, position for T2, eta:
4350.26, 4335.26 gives 0.22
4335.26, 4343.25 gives 0.04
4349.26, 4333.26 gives 0.15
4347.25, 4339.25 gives 0.06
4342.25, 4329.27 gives 0.23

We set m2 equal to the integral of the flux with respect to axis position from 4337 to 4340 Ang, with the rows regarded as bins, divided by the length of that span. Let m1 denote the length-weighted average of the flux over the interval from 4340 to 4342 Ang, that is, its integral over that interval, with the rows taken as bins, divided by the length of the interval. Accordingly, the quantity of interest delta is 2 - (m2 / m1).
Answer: 0.98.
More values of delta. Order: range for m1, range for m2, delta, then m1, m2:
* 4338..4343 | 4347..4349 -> 1.07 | 4.14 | 3.86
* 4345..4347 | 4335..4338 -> 1.04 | 3.93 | 3.76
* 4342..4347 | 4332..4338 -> 1.06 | 4.05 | 3.81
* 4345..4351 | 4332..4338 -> 1.01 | 3.86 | 3.81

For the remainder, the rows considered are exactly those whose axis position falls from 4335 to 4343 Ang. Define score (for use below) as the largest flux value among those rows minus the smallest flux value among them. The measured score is 1.00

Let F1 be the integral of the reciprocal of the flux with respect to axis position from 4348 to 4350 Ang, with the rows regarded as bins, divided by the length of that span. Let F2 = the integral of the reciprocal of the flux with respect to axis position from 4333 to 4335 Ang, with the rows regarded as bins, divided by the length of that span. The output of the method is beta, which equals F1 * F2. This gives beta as 0.0706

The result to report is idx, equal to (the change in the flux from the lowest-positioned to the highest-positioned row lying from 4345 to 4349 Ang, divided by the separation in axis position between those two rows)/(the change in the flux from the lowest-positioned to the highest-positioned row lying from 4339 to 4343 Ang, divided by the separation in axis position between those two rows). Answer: 0.4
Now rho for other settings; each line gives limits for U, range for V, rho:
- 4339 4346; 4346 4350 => 3.908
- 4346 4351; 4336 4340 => 3.987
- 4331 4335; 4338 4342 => 4.059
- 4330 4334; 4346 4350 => 3.908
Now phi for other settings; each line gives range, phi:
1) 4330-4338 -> -21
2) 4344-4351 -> -241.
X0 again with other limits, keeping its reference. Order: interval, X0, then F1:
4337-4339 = 0.99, 0.98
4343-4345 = 0.98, 0.97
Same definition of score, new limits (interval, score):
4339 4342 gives 0.53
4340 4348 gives 0.90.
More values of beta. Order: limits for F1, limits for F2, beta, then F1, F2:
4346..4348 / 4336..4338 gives 0.0647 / 0.247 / 0.262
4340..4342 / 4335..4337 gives 0.0682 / 0.251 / 0.271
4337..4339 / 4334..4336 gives 0.0691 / 0.254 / 0.272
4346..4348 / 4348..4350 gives 0.0654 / 0.247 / 0.265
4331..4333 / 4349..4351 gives 0.0659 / 0.249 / 0.265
